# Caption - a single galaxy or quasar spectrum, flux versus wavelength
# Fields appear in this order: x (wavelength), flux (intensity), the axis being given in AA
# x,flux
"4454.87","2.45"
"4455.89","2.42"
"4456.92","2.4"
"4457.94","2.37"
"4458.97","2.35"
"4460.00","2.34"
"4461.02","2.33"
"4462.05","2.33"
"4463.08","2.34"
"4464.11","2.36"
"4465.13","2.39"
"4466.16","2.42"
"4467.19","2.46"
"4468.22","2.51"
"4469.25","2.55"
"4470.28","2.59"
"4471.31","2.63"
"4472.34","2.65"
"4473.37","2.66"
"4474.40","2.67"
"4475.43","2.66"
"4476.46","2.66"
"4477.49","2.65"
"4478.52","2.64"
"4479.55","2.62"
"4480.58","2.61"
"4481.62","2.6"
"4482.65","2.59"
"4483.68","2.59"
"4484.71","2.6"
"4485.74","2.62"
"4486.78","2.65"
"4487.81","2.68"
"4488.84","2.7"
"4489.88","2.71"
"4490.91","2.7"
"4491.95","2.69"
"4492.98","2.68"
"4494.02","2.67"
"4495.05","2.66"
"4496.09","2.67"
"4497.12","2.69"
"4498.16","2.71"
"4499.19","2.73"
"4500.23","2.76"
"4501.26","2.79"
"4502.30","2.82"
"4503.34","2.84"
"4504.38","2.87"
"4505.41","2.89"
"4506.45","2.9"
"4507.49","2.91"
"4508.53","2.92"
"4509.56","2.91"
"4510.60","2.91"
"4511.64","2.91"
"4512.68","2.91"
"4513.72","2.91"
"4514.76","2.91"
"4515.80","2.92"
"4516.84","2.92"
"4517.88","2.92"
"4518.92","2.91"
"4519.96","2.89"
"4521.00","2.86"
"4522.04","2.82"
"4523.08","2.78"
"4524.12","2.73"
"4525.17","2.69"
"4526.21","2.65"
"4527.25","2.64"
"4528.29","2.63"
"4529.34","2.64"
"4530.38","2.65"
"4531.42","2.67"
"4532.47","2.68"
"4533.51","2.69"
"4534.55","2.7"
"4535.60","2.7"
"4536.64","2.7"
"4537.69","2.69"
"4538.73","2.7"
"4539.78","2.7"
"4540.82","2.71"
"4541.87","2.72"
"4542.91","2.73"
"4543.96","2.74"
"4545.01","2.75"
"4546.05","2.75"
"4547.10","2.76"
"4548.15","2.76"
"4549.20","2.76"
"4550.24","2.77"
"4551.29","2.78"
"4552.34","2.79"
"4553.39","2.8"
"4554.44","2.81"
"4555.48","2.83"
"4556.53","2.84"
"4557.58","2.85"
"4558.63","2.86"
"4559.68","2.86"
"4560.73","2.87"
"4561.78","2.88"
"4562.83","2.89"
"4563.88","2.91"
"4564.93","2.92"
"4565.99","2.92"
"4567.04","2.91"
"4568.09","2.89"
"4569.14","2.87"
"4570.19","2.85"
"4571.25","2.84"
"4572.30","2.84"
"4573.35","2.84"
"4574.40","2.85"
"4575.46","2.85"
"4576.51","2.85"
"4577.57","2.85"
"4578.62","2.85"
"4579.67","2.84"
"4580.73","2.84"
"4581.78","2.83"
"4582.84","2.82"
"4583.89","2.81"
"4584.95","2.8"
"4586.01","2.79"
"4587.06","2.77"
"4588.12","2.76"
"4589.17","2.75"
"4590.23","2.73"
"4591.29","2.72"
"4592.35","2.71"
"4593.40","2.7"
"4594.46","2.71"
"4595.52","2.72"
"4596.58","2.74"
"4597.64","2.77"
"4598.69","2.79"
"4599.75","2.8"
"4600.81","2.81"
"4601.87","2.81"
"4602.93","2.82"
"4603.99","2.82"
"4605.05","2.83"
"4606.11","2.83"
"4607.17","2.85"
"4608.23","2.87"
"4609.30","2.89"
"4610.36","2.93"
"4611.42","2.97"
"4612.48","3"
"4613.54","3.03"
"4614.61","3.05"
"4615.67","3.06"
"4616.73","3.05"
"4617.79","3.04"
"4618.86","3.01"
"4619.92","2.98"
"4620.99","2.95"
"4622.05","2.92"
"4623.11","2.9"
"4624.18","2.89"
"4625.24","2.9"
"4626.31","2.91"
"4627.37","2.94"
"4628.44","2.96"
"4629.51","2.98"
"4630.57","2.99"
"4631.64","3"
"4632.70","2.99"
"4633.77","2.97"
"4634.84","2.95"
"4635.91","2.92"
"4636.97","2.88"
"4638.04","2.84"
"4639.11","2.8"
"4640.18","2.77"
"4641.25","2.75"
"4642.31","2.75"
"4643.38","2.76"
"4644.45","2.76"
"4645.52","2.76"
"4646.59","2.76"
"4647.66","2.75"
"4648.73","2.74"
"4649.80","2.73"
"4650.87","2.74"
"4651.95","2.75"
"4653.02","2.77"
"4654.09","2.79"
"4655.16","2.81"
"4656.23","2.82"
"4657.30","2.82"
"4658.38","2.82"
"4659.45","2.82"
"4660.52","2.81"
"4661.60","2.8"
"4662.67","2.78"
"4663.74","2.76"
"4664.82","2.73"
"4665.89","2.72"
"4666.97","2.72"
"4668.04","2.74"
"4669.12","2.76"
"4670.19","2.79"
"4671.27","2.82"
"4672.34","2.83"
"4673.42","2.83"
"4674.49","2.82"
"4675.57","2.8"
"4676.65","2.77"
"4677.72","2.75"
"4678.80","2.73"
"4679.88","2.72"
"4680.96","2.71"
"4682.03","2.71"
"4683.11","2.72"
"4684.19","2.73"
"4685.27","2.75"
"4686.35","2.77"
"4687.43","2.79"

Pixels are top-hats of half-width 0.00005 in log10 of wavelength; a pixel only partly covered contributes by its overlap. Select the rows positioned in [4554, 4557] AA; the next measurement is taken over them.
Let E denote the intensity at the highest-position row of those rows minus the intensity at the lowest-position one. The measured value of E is 0.030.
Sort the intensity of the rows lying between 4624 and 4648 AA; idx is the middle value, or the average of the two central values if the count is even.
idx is 2.89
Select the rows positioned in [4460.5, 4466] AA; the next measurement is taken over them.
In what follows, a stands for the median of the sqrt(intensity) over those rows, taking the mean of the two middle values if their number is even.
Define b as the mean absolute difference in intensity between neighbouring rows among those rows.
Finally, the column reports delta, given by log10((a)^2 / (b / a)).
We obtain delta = 2.38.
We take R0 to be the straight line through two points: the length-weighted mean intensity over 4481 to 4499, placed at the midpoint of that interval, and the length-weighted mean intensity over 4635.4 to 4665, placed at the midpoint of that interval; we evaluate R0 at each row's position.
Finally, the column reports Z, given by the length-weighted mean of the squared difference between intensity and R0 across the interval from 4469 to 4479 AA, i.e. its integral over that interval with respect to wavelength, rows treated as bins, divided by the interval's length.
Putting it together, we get 0.00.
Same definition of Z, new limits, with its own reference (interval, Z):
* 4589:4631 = 0.03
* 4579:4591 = 0.01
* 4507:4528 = 0.04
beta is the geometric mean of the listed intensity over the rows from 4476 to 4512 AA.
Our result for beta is 2.73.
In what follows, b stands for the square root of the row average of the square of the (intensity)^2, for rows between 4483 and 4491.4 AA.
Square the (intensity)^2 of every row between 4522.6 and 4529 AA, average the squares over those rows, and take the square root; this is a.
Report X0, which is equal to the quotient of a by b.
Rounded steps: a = 7.2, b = 7.06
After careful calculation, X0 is 1.02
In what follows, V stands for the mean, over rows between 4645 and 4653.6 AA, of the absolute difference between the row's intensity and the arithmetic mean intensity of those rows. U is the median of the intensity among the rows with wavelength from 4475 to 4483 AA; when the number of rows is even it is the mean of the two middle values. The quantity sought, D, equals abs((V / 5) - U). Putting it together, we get 2.63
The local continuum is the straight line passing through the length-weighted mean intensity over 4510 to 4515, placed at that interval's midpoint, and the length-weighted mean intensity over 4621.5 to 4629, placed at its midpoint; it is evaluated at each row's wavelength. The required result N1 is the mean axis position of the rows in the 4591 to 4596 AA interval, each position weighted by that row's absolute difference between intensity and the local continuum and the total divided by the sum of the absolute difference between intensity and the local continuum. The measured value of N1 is 4593.4 AA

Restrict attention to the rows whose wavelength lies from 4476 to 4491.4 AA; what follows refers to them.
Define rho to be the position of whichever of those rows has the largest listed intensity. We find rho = 4489.88 AA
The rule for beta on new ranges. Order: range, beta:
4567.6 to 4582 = 2.85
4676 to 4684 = 2.73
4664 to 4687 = 2.76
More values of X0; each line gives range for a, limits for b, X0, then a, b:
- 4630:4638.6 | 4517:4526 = 1.08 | 8.7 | 8.00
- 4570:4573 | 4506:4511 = 0.95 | 8.1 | 8.47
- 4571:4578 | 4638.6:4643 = 1.06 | 8.1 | 7.66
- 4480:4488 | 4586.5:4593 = 0.91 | 6.9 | 7.51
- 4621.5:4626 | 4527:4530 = 1.21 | 8.4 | 6.95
